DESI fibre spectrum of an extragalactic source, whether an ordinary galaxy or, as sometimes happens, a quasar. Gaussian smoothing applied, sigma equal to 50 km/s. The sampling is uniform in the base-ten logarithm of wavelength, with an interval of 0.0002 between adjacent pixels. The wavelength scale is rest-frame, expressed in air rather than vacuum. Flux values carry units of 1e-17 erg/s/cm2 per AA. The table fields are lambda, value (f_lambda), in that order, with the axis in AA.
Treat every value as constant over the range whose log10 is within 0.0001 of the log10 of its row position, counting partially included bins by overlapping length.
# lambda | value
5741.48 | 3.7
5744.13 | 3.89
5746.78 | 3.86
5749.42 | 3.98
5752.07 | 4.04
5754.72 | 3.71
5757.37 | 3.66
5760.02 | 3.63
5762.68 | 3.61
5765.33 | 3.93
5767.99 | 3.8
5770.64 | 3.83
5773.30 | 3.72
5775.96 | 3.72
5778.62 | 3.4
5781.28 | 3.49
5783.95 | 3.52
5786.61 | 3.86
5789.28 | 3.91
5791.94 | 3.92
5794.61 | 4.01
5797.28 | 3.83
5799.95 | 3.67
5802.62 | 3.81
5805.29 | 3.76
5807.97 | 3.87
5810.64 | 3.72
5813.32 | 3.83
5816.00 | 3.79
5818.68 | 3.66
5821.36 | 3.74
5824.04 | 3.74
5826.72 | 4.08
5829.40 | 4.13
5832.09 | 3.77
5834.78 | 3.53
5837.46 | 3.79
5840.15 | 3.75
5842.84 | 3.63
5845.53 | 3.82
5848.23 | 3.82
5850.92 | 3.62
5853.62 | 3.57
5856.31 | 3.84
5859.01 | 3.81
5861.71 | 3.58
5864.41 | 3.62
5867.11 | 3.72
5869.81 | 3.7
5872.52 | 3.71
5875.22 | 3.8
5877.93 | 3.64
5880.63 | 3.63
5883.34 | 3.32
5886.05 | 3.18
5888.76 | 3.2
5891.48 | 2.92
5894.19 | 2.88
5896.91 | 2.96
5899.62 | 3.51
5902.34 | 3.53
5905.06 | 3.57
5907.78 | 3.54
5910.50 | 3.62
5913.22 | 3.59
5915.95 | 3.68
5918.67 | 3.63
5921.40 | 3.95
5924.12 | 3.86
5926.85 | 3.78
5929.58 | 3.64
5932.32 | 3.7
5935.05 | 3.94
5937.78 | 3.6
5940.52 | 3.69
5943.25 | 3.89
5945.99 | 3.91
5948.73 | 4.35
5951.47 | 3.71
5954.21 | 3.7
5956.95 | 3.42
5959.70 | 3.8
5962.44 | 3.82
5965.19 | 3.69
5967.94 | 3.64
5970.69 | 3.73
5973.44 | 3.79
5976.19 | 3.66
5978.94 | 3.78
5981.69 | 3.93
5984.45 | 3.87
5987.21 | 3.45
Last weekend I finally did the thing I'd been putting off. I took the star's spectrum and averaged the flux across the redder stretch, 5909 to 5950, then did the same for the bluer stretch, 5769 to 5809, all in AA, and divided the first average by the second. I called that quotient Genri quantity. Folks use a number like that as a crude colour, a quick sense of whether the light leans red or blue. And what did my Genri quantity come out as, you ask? 1.01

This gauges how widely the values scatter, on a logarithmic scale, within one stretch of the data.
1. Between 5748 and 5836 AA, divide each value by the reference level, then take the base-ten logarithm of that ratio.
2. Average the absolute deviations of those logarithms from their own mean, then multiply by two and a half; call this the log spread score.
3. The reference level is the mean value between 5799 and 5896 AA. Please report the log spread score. 0.038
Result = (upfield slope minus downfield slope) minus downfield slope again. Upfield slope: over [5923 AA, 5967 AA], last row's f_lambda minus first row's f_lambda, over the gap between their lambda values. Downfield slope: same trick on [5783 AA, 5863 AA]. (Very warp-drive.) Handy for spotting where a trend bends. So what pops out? -0.006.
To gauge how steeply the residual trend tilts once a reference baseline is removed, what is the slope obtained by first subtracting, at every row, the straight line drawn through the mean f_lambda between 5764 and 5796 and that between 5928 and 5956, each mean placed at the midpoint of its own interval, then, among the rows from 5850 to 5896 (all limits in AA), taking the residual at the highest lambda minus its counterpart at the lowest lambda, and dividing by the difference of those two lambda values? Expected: -0.02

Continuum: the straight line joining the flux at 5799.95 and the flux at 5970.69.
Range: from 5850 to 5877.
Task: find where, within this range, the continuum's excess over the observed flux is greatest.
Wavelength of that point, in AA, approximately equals 5853.62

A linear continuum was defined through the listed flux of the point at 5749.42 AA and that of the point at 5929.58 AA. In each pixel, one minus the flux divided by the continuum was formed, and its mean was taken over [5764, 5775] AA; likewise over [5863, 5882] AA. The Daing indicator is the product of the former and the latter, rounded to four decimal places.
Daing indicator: 0.0005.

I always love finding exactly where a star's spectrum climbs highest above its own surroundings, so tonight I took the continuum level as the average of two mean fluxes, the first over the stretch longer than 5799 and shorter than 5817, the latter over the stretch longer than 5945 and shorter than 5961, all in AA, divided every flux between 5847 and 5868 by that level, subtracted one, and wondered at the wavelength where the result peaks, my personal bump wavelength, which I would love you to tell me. 5856.31 AA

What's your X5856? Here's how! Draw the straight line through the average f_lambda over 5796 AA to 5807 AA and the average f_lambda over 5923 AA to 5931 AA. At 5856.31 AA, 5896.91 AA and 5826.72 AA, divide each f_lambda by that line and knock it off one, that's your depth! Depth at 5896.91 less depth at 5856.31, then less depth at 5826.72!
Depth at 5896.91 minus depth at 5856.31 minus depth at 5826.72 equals 0.32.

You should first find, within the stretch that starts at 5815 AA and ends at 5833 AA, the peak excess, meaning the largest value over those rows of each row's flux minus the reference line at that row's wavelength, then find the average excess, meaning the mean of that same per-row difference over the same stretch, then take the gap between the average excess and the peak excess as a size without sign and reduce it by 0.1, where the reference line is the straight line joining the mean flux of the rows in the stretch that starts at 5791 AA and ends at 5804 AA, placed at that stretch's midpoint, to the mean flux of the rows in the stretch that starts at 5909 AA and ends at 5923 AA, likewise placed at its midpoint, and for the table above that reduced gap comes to 0.19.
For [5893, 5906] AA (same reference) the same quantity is 0.19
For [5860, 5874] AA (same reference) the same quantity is -0.05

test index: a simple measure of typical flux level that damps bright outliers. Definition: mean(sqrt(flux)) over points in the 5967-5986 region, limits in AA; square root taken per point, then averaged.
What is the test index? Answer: 1.94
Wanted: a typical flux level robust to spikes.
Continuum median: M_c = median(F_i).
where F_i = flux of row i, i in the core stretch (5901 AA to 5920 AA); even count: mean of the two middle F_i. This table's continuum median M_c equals 3.59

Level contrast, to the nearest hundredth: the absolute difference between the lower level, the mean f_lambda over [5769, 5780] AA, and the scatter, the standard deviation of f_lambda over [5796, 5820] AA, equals 3.60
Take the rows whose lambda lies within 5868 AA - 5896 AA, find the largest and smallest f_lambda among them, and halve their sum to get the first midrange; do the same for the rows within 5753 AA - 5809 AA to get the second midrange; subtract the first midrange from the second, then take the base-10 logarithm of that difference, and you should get -0.438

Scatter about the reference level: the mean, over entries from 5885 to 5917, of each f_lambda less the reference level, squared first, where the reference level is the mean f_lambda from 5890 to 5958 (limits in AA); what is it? 0.16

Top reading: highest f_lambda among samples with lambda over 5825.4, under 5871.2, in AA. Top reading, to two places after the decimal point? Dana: 4.13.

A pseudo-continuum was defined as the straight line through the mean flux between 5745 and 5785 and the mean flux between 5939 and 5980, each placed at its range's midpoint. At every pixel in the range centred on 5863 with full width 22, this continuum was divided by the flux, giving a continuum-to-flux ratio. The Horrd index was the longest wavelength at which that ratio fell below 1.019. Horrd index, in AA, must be 5872.52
